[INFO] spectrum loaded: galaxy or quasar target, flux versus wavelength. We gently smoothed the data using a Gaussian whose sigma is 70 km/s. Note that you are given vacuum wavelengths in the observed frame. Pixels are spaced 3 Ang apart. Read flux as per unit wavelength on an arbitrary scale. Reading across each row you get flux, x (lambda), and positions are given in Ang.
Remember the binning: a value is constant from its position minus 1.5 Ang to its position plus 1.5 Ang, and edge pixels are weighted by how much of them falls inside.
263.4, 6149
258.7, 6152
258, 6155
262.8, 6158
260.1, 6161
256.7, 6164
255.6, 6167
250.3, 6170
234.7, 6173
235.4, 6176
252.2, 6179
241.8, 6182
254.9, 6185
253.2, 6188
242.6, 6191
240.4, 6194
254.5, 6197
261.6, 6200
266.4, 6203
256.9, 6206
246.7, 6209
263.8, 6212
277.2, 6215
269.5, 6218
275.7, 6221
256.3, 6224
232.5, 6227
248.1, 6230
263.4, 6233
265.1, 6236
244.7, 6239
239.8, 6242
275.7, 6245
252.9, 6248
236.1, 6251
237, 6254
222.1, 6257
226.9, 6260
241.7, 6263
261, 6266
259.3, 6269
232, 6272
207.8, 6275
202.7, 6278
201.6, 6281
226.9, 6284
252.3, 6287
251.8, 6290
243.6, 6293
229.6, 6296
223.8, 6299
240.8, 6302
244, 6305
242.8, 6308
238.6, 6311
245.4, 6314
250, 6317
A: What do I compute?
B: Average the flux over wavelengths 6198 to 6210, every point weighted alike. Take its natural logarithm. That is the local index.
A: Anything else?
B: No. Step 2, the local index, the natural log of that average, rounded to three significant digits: 5.55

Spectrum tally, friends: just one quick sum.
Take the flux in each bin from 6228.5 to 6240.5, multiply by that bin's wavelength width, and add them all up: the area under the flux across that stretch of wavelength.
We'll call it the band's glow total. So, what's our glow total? 3064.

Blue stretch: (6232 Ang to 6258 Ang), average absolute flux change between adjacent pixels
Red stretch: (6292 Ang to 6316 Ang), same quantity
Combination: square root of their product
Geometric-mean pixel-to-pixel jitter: 10.5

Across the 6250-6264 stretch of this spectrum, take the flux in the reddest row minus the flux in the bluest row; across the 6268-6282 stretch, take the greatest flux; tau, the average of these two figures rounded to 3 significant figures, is 132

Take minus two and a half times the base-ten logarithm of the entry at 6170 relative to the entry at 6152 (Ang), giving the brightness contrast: 0.036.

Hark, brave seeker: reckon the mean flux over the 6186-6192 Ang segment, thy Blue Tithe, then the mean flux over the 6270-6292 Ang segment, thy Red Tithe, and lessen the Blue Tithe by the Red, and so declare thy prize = 23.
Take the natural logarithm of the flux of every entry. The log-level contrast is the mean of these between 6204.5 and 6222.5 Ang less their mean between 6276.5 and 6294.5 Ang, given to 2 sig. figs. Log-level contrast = 0.15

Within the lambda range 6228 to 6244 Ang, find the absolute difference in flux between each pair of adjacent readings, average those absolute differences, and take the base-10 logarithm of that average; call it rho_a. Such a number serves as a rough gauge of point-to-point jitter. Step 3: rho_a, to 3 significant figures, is 1.02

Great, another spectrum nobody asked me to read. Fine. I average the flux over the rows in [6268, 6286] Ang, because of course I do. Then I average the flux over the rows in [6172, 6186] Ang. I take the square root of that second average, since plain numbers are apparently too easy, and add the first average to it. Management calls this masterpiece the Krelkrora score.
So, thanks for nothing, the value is 237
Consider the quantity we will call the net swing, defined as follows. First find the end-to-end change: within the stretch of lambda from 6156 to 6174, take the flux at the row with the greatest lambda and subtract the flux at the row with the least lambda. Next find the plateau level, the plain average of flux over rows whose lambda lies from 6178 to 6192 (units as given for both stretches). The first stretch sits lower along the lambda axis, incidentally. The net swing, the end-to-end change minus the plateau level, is -277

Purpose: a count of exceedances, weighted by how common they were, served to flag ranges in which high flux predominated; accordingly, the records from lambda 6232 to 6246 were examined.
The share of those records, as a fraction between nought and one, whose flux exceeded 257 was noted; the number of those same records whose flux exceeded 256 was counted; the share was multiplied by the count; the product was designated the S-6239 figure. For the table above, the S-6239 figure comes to 1.8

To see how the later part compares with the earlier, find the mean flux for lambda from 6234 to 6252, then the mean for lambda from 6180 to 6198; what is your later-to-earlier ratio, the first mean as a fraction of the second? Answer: 1.02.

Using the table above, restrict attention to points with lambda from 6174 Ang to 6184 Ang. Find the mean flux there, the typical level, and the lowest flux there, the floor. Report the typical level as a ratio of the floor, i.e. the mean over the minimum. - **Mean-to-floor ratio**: 1.03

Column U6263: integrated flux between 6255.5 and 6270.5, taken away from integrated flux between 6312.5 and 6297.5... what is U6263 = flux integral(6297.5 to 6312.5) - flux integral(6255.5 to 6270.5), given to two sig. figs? -63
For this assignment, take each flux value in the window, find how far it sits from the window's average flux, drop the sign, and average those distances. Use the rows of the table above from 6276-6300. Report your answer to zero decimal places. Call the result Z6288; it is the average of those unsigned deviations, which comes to 15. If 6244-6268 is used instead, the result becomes 14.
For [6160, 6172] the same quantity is 3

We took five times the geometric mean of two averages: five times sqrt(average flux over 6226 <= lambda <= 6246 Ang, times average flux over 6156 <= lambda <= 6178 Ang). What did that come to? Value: 1259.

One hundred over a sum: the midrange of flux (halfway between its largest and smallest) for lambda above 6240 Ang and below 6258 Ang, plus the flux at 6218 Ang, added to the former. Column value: 0.193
